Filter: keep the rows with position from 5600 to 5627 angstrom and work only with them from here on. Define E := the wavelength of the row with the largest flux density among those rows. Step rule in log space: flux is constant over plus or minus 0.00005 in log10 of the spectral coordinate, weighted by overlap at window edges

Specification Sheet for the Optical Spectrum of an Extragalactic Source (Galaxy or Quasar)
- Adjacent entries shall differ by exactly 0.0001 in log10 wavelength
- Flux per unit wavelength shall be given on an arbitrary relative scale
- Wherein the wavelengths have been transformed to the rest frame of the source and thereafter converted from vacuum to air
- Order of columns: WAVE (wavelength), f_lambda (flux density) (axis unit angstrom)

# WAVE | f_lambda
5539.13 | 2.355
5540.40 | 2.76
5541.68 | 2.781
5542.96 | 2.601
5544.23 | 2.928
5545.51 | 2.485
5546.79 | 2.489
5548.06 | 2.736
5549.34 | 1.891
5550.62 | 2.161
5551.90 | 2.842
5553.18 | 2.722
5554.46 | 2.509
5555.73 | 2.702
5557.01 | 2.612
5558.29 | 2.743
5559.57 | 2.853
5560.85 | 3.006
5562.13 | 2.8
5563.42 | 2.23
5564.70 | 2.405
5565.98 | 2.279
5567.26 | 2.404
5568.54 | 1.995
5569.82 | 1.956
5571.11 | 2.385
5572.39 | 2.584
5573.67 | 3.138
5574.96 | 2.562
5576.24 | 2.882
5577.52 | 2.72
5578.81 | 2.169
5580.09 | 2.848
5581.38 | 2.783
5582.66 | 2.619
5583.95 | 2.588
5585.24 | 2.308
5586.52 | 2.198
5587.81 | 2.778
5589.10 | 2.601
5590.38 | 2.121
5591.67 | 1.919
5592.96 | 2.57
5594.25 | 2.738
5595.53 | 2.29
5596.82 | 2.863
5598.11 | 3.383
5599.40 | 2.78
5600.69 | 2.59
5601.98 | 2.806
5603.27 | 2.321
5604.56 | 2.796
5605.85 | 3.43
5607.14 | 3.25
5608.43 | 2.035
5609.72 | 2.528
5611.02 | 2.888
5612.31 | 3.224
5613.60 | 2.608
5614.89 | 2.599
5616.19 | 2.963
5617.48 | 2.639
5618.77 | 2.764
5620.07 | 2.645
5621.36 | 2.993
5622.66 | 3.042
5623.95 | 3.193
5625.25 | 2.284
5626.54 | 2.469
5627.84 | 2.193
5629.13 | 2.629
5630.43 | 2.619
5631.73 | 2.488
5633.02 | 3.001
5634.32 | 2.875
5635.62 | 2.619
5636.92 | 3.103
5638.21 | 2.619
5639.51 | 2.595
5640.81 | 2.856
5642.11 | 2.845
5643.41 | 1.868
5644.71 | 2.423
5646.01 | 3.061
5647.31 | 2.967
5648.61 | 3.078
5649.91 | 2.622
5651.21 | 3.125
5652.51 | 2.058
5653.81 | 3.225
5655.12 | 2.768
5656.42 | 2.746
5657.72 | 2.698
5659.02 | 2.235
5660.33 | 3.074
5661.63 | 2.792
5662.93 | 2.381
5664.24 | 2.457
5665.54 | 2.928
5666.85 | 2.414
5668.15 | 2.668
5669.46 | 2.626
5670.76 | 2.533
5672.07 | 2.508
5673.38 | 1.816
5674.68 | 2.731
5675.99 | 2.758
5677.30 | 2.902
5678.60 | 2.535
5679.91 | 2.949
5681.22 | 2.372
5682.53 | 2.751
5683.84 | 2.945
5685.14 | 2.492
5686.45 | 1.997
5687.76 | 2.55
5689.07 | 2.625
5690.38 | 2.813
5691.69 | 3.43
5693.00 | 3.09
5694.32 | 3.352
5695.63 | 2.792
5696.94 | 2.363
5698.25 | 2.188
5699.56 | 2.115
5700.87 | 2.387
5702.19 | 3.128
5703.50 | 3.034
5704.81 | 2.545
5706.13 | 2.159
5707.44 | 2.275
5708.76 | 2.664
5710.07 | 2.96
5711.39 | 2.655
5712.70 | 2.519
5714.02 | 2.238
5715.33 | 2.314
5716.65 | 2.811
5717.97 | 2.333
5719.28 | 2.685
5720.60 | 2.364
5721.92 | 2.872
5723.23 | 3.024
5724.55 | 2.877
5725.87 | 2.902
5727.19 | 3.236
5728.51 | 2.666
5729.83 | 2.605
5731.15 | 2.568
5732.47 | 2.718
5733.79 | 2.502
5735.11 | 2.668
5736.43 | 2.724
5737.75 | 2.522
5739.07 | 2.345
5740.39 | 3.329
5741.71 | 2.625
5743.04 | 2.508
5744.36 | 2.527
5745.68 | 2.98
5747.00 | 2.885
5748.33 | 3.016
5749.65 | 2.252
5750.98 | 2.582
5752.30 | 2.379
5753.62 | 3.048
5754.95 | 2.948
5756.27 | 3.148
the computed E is 5605.85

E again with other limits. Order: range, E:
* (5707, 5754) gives 5740.39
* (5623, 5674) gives 5653.81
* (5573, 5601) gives 5598.11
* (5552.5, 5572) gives 5560.85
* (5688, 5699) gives 5691.69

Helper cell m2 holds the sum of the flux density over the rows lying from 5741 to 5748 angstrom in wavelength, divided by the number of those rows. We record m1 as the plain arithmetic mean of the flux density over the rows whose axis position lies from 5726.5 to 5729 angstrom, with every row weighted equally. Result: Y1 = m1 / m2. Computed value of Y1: 1.09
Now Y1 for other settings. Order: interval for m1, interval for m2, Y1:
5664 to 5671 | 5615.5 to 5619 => 0.93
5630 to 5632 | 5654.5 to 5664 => 0.96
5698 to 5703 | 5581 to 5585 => 0.92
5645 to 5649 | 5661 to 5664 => 1.17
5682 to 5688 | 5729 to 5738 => 0.97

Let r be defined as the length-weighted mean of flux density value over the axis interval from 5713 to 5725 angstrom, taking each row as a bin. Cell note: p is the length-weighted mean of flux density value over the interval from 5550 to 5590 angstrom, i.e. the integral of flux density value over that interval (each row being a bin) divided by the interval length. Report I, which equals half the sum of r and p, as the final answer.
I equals 2.58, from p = 2.56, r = 2.61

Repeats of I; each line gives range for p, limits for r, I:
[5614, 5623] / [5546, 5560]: 2.68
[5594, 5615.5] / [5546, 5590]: 2.66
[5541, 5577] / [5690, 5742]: 2.62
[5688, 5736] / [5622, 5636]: 2.68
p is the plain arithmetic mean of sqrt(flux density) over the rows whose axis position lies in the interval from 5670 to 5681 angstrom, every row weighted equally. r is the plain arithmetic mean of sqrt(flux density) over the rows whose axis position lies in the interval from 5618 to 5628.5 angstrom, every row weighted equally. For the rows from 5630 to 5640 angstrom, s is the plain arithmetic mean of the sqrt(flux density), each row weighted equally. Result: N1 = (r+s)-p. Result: 1.69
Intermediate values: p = 1.61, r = 1.639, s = 1.65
